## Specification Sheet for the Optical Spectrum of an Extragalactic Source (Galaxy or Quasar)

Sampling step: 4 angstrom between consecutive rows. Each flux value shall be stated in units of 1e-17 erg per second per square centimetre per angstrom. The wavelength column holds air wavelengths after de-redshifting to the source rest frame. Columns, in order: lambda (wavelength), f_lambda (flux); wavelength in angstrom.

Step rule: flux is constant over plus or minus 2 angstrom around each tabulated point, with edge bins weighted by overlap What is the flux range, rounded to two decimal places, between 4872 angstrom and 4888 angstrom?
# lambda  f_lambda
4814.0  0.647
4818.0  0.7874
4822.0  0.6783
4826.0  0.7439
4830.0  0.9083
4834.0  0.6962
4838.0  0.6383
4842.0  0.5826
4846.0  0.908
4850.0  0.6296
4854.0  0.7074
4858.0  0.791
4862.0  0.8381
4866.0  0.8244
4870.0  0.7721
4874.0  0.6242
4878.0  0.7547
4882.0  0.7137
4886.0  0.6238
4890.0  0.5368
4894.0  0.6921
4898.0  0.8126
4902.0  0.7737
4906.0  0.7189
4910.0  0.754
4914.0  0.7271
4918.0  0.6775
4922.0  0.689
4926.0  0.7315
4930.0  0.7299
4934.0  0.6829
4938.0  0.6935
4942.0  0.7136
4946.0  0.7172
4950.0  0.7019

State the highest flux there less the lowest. 0.13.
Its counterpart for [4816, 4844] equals 0.33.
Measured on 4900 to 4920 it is 0.10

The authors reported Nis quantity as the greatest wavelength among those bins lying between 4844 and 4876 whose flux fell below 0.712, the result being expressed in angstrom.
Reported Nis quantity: 4874.0 angstrom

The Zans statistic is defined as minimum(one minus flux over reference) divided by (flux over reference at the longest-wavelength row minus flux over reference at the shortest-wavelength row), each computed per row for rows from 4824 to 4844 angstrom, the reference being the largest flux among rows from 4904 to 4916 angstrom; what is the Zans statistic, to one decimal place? 1.0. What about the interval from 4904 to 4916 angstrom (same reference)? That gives 0.0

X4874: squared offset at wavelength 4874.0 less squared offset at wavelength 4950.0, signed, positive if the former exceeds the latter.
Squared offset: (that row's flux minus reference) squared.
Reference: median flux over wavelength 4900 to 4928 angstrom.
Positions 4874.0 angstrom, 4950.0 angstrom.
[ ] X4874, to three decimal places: 0.010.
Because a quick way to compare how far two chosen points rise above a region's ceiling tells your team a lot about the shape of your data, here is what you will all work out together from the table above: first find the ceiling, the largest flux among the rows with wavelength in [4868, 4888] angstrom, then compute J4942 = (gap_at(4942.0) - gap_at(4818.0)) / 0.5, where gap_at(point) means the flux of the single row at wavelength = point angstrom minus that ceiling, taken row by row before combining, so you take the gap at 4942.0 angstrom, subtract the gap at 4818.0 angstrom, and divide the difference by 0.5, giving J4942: -0.15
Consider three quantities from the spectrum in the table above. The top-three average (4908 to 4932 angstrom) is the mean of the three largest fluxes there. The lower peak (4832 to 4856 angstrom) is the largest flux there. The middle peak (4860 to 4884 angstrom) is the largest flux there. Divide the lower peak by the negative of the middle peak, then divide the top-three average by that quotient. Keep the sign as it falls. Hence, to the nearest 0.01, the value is -0.68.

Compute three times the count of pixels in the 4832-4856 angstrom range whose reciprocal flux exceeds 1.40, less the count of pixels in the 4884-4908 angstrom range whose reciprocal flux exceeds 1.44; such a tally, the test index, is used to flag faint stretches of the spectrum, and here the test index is 12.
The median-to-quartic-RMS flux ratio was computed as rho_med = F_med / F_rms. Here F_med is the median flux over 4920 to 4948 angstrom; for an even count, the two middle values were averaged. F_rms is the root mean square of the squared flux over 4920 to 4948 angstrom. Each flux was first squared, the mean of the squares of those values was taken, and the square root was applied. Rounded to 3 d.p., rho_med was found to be 1.420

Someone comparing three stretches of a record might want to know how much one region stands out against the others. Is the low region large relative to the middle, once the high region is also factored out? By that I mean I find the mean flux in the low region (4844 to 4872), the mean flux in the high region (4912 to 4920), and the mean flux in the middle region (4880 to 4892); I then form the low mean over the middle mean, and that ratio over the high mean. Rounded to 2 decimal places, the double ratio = 1.78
